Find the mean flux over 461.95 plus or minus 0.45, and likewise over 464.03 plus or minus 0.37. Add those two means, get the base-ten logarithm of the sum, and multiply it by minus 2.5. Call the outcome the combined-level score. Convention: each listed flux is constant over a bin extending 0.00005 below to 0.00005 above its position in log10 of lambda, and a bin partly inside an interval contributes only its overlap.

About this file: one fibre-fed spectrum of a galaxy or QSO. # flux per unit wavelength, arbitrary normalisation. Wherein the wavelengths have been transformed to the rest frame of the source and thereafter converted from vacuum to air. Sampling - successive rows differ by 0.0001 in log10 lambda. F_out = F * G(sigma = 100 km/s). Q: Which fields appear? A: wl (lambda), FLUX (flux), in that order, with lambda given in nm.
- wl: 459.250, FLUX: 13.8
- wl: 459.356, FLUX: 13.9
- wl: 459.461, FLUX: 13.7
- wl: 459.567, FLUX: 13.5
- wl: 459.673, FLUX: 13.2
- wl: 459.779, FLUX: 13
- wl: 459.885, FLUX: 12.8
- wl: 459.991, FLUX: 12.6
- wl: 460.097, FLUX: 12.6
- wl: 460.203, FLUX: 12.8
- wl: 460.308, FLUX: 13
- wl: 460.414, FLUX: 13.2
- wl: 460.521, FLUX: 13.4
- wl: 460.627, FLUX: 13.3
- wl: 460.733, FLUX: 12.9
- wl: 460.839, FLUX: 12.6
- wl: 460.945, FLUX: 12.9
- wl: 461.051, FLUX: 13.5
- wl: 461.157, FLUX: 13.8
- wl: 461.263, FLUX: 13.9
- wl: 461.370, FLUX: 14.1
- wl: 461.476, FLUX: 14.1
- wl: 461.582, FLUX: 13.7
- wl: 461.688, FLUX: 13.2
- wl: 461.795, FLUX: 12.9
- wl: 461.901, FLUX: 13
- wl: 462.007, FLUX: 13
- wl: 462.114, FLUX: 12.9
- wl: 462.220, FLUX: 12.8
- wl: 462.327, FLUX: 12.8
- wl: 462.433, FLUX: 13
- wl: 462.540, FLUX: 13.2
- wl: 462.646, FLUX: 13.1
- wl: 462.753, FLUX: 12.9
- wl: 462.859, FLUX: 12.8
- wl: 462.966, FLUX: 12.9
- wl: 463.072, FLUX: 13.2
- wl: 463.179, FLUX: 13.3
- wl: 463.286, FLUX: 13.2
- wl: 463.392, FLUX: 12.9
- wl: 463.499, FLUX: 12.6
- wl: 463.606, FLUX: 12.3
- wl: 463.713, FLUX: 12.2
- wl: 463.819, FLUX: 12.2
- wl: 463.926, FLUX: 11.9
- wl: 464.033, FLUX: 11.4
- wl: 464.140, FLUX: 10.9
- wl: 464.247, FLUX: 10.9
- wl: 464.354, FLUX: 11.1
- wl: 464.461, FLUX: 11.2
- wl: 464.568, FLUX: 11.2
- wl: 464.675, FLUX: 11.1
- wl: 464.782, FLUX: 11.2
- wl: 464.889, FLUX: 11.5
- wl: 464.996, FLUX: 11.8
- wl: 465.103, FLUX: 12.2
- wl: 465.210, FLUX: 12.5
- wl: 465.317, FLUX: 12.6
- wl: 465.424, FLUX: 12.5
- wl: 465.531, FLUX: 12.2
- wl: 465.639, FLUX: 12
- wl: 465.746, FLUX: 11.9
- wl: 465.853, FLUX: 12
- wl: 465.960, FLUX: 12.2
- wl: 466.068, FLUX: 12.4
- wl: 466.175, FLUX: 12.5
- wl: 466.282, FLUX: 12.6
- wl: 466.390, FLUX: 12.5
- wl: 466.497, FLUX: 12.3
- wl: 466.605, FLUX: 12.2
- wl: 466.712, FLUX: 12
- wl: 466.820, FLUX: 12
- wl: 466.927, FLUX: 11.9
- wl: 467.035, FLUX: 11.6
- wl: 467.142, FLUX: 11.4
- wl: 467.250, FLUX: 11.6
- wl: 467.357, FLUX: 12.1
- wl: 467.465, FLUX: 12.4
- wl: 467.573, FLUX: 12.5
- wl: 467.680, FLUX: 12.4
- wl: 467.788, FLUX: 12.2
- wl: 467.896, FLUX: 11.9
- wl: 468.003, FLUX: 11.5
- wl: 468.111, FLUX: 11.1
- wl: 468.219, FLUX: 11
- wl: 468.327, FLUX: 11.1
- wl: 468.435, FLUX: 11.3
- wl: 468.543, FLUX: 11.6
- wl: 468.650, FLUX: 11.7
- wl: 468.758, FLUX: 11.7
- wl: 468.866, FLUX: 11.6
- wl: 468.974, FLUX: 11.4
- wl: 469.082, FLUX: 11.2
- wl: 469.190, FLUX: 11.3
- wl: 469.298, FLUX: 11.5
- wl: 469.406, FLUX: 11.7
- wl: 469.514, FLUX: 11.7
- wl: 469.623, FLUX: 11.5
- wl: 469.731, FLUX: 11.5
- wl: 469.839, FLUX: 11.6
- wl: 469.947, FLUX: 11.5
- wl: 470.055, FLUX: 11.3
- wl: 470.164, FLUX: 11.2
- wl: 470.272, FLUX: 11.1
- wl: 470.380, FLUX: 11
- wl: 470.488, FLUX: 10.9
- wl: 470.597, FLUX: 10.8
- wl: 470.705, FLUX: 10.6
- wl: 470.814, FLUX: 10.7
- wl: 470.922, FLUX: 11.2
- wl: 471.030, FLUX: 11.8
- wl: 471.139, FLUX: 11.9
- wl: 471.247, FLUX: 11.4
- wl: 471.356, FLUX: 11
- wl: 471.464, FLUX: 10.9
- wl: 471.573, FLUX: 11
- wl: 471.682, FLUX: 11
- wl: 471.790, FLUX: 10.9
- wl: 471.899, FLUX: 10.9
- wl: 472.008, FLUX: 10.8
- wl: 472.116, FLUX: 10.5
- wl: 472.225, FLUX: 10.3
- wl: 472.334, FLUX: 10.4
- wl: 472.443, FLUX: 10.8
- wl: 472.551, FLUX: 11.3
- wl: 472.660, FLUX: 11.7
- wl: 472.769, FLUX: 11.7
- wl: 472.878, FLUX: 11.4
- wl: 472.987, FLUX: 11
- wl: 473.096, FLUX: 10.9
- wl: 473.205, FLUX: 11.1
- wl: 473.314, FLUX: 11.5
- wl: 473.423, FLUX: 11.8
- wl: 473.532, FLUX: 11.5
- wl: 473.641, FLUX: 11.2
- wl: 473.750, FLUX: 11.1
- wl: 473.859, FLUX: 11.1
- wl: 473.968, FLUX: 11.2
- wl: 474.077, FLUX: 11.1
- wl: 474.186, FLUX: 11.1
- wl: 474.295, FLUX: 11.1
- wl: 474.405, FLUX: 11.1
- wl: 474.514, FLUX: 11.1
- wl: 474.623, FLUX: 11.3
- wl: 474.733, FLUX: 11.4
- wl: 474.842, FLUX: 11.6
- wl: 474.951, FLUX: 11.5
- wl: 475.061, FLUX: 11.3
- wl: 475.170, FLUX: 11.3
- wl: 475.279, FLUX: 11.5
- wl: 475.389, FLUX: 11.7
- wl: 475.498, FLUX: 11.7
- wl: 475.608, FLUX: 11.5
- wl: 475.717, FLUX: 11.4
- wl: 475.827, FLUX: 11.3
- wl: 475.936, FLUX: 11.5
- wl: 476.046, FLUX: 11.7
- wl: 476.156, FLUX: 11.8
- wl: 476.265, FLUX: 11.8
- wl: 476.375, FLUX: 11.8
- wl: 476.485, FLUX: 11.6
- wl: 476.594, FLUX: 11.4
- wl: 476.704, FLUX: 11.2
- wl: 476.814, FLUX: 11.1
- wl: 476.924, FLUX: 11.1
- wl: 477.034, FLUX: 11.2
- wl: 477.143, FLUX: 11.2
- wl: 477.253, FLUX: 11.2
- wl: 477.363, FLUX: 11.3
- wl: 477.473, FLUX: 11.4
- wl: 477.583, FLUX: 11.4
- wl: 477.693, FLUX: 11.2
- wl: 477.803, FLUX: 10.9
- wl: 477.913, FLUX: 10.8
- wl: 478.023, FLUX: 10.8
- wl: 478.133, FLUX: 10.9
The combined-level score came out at -3.48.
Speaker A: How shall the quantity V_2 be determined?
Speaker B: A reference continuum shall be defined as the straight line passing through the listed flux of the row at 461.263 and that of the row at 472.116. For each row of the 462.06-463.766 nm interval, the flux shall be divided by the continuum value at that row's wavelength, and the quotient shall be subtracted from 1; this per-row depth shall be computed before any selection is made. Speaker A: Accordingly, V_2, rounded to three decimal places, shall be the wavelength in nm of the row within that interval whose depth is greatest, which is 463.713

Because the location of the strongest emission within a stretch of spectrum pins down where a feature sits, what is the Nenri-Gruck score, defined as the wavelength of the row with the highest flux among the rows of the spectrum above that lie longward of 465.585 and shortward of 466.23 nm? 466.175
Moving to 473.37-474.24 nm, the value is 473.423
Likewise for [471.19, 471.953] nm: 471.247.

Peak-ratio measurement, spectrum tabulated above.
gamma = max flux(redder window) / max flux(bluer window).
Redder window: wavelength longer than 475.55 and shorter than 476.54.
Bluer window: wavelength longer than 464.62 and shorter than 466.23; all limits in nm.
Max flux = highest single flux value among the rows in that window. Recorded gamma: 0.94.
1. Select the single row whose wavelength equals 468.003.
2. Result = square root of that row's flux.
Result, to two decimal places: 3.39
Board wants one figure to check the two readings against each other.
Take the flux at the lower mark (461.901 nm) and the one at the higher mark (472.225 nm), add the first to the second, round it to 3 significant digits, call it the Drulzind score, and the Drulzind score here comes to 23.3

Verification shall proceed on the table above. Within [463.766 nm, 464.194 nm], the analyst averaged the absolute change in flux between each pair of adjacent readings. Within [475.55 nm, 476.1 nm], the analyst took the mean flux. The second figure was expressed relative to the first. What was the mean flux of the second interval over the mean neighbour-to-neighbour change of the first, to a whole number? 26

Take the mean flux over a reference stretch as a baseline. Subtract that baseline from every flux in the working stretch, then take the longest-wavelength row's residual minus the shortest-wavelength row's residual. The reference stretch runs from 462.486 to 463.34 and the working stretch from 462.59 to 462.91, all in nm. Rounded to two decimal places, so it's -0.30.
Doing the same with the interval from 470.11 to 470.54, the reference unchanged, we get -0.30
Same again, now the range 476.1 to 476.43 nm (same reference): 0.00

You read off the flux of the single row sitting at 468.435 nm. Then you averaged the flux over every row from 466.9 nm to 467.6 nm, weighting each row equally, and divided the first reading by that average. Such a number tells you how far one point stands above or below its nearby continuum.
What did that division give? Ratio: 0.95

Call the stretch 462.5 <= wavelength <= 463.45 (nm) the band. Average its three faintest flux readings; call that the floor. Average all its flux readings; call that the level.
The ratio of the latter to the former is 1.01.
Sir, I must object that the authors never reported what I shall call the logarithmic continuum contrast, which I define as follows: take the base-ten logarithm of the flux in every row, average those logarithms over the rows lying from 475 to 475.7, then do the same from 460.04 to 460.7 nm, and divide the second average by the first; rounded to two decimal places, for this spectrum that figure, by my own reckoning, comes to 1.05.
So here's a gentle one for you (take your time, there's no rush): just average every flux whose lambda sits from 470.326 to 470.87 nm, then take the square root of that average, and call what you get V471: 3.29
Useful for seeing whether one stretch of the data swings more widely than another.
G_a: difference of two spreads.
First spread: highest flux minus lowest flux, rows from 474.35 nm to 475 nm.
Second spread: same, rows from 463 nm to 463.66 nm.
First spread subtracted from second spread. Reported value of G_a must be 0.5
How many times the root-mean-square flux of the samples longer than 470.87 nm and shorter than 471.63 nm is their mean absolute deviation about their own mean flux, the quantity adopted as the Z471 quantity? 0.029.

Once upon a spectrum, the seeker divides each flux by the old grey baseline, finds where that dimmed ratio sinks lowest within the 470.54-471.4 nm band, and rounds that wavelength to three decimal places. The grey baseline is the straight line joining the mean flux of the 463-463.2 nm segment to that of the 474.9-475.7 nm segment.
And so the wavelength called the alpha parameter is 470.705 nm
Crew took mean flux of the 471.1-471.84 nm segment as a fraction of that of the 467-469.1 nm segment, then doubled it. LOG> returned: 1.91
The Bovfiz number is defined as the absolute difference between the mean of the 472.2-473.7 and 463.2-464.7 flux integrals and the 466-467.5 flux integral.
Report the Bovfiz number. 0.87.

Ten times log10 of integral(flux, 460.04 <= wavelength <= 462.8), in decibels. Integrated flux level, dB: 15.61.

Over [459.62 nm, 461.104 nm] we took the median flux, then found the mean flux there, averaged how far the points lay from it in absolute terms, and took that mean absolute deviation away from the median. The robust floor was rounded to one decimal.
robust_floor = 12.7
